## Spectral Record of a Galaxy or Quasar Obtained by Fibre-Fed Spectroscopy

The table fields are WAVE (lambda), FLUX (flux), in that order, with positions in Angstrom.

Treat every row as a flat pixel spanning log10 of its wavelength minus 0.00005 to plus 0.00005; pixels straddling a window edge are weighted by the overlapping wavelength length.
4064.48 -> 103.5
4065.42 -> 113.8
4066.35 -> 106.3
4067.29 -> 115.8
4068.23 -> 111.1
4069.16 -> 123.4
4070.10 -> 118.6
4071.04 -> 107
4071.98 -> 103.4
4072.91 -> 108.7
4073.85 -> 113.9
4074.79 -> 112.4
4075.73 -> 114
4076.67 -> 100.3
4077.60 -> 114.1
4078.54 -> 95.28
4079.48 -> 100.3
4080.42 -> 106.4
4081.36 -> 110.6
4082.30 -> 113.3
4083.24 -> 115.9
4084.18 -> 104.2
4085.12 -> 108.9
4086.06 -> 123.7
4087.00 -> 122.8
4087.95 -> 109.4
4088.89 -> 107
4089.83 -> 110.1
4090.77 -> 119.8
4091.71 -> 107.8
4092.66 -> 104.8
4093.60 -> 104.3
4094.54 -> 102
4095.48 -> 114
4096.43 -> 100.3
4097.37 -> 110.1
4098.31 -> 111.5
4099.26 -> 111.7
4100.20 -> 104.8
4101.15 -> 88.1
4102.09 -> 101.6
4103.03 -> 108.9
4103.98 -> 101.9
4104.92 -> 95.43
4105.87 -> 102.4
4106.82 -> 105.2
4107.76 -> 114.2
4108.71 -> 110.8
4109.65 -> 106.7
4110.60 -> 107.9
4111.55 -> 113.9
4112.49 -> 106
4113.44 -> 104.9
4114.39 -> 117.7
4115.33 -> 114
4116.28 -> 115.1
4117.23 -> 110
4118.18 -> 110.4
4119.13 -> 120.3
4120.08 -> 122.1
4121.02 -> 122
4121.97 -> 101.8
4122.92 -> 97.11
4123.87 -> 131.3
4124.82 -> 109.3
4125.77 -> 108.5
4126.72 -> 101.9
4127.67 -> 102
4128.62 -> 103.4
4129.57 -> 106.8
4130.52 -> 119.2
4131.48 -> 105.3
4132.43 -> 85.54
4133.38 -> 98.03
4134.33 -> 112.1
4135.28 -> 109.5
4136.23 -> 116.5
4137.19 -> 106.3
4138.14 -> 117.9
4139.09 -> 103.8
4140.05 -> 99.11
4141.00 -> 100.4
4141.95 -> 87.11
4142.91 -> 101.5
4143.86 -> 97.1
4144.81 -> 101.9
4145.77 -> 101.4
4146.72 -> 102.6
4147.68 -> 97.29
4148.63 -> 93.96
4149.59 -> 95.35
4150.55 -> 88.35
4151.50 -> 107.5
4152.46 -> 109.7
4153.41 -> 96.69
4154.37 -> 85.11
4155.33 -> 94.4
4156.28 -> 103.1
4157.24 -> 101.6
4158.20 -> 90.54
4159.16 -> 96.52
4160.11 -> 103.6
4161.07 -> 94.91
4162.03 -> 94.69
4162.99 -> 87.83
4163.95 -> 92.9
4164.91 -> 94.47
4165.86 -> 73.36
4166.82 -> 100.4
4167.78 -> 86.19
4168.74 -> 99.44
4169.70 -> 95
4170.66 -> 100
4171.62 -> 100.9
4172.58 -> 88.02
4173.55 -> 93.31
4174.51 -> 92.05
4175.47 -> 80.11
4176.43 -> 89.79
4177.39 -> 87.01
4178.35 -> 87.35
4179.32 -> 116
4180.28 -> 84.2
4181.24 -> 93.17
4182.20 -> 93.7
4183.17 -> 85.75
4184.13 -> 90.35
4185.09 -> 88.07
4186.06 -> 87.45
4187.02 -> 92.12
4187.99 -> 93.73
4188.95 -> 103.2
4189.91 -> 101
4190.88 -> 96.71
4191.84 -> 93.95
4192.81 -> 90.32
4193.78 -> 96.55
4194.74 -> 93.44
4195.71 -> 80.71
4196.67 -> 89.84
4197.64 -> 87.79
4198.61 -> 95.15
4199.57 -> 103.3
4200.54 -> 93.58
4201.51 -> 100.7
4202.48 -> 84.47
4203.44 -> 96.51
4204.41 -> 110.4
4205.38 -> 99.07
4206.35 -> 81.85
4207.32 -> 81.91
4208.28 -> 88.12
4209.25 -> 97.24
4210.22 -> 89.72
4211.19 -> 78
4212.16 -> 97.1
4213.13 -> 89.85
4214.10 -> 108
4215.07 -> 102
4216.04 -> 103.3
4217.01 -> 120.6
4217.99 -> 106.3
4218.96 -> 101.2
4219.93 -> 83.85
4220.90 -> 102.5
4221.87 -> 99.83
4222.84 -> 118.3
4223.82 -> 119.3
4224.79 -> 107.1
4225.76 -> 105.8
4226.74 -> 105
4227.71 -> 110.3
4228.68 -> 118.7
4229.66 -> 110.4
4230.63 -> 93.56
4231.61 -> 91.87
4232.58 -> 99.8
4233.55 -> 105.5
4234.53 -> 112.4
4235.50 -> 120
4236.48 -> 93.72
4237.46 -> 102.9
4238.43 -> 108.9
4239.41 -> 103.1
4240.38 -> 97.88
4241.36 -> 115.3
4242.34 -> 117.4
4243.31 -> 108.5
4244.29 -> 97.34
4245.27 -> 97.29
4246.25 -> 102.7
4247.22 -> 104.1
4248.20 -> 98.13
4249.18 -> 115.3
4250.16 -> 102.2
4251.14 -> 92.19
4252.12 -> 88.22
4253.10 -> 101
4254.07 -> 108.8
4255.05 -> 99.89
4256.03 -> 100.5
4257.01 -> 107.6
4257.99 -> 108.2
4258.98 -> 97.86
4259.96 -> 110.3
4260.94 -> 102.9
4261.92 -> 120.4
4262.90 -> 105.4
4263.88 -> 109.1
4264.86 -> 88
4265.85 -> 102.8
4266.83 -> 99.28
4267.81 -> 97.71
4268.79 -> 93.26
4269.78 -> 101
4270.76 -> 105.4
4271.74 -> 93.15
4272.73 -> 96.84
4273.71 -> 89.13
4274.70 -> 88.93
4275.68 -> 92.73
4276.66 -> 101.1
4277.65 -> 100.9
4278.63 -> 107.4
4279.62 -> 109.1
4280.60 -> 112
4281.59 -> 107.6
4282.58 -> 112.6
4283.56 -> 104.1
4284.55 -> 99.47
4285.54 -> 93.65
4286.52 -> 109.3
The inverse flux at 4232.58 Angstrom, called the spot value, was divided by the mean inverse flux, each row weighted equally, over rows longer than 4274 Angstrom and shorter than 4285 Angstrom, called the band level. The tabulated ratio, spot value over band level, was 1.03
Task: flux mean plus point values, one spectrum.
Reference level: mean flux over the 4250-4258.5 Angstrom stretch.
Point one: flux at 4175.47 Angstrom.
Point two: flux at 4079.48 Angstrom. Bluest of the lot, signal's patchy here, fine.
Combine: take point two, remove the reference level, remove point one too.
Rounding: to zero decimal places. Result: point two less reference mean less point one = -81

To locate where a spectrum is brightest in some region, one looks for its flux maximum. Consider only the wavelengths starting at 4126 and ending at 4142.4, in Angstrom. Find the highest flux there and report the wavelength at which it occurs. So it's 4130.52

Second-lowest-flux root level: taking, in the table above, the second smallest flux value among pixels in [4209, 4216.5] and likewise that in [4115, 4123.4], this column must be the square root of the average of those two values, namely 9.79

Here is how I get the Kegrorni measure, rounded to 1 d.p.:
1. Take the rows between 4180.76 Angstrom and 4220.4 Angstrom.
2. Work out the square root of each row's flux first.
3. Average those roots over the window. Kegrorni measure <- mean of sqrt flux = 9.7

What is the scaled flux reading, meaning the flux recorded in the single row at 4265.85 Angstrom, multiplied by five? 514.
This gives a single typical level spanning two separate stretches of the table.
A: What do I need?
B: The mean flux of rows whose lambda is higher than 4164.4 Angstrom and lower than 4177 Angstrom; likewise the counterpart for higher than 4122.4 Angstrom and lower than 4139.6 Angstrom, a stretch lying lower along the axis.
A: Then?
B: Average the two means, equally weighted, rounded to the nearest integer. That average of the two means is 100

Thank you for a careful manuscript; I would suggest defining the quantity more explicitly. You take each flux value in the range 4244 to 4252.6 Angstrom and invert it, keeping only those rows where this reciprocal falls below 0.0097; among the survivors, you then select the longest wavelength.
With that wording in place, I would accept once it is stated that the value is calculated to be 4249.18 Angstrom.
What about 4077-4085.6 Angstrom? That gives 4085.12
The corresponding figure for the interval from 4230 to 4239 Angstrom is 4238.43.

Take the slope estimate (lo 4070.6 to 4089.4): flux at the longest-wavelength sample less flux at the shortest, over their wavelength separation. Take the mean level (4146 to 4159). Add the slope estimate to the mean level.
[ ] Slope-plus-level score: 97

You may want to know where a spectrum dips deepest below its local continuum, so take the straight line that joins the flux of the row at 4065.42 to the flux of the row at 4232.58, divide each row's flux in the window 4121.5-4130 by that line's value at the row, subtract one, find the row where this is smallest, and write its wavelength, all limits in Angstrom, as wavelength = 4122.92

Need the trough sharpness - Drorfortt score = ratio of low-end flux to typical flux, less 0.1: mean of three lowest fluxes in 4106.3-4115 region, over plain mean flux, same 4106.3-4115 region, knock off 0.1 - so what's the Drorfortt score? 0.860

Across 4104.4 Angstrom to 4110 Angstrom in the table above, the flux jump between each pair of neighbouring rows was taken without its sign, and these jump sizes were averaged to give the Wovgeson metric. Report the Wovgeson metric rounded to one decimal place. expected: 5.3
